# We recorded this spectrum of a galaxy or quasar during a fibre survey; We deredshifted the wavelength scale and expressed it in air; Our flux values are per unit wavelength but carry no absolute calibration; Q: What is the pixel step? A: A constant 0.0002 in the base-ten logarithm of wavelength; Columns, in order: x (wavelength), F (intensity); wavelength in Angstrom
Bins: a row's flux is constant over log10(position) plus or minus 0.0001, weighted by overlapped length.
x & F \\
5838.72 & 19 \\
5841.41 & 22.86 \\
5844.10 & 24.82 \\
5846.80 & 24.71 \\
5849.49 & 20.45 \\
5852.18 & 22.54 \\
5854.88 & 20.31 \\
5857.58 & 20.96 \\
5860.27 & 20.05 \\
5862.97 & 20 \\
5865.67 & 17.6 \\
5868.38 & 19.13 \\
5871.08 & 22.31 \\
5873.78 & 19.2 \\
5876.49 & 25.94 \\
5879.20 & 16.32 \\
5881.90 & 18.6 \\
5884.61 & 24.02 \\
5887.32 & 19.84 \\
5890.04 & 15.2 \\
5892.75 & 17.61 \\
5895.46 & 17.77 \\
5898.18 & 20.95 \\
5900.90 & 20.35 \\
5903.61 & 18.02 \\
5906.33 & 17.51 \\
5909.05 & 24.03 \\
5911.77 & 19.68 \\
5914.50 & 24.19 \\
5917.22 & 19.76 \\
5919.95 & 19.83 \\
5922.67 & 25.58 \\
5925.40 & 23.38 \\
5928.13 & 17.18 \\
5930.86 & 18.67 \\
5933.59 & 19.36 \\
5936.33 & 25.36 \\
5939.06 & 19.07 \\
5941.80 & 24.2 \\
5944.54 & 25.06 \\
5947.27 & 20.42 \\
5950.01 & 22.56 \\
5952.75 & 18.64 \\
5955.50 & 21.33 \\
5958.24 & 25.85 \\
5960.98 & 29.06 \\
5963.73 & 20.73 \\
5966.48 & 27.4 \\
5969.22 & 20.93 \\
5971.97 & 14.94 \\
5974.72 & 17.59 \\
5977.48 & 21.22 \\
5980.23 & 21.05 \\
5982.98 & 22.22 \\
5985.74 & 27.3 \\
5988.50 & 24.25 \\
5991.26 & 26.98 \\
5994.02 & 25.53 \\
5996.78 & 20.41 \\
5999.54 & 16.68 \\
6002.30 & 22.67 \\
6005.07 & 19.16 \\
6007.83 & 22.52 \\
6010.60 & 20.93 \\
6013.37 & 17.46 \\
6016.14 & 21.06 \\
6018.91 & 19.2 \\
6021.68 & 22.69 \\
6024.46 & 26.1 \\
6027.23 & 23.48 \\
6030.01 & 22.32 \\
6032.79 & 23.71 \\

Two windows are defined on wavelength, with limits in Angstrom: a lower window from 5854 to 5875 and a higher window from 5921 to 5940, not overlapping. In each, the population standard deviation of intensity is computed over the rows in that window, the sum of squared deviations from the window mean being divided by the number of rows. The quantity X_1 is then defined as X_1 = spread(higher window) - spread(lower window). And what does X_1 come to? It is 1.9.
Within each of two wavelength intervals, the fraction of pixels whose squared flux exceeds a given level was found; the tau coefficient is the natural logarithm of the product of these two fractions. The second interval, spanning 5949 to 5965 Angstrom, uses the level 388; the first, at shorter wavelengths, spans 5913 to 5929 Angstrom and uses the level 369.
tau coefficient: -0.36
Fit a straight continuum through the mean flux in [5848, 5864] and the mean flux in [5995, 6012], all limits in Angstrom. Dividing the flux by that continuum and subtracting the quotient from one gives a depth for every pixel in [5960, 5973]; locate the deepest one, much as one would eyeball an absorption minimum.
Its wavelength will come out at 5971.97 Angstrom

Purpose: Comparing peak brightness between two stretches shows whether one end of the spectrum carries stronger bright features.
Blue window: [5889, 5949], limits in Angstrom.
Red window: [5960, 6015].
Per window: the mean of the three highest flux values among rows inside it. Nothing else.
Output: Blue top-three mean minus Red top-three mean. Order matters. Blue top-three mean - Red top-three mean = -2.6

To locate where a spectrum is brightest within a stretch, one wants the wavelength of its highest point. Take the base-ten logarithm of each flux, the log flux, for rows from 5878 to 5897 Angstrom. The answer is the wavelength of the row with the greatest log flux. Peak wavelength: 5884.61 Angstrom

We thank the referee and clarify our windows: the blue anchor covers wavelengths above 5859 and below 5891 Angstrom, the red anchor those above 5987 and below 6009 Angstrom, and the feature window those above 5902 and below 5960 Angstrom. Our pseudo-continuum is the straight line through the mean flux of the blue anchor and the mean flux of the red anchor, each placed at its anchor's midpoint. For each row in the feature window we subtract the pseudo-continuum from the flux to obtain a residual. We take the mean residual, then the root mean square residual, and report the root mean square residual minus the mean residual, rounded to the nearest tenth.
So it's 2.4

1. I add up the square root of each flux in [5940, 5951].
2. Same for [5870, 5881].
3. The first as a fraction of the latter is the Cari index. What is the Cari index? 1.05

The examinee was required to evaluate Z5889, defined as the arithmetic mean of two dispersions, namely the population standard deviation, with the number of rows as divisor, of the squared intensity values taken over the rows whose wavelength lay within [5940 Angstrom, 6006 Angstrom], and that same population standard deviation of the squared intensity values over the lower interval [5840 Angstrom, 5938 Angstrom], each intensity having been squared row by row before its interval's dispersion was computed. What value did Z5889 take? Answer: 139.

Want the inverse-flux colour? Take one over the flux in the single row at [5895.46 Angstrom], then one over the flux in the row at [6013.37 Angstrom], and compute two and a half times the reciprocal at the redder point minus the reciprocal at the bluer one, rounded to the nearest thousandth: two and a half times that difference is 0.002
